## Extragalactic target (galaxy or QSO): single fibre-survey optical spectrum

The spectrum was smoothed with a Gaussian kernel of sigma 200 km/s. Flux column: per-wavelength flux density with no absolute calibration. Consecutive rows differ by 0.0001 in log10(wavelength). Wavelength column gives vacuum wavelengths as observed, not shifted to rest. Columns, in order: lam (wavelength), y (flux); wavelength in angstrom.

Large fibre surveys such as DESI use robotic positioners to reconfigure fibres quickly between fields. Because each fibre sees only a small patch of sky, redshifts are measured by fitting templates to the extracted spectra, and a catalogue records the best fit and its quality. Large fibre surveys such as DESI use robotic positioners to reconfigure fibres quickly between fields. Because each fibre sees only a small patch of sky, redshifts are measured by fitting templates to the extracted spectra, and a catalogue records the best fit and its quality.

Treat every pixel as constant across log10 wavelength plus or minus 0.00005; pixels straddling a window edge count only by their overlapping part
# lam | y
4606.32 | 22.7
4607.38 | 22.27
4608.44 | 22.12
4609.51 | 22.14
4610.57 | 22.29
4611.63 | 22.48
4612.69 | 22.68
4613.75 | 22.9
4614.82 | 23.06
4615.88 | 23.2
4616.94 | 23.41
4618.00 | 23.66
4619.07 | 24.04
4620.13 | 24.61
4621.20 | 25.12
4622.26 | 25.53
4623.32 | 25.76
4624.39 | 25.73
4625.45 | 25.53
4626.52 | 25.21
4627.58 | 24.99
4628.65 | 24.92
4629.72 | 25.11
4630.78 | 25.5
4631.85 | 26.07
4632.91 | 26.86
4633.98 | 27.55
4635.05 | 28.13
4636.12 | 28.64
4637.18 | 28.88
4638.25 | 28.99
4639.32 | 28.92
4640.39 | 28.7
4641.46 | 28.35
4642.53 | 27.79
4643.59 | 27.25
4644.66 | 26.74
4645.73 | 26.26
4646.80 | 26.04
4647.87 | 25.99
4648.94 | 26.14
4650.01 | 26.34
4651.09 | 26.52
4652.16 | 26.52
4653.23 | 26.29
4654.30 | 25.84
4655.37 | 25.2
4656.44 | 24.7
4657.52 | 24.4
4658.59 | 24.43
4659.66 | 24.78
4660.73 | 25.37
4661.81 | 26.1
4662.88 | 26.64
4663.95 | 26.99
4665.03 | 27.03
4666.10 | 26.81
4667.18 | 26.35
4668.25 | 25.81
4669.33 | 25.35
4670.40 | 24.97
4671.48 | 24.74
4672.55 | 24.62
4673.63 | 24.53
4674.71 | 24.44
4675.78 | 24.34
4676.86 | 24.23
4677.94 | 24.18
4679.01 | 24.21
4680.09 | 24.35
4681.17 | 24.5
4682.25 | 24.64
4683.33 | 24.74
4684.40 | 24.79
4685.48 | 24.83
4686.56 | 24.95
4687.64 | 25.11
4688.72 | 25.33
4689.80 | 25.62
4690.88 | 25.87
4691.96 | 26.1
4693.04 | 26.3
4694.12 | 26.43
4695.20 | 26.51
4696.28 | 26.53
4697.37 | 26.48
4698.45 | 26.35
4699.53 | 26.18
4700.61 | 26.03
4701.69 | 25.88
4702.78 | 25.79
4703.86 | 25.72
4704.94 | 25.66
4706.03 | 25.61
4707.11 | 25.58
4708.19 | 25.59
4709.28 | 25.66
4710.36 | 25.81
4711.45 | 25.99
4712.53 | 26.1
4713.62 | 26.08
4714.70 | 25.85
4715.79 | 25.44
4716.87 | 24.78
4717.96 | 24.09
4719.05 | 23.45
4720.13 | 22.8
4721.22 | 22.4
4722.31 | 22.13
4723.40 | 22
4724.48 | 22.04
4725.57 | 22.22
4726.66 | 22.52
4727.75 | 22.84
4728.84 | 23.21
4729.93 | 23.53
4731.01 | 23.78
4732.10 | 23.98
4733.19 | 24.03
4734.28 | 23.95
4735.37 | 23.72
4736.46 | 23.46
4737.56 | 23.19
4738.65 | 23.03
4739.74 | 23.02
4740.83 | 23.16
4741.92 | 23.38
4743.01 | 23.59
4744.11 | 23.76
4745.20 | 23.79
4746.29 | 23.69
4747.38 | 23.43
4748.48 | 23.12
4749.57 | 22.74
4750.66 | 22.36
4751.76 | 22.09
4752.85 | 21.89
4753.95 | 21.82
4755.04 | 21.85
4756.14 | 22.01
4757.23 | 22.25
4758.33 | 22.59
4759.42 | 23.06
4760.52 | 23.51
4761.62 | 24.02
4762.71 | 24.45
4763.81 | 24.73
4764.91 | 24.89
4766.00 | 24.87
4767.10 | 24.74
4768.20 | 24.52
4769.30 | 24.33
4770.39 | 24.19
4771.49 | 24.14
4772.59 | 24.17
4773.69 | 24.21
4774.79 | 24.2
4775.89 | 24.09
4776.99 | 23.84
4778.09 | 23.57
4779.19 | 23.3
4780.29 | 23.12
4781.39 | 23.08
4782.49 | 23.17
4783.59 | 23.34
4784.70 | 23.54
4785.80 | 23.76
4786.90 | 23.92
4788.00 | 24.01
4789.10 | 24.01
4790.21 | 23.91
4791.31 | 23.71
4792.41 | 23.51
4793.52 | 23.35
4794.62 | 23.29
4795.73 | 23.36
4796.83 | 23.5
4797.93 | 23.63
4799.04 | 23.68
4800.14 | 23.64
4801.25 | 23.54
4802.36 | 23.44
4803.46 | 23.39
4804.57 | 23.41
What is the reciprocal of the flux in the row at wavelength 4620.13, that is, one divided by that 0.0406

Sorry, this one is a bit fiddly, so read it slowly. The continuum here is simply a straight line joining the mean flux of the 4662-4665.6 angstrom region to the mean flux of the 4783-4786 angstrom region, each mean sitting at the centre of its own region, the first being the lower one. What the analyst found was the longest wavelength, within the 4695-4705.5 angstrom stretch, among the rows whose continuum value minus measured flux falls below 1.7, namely 4704.94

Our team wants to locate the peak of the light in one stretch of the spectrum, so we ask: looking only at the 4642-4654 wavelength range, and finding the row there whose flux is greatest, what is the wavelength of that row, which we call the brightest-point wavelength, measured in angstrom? 4642.53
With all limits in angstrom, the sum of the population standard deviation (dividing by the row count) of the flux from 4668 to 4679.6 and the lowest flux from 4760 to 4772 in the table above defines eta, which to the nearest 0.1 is 24.0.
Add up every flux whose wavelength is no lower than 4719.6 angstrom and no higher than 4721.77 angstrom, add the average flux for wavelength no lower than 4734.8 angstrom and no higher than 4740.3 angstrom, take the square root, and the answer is 8.3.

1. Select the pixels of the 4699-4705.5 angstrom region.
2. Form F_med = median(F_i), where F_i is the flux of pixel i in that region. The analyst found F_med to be 25.8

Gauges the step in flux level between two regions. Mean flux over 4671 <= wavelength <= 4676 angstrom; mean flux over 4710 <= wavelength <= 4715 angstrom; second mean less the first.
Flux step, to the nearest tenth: 1.4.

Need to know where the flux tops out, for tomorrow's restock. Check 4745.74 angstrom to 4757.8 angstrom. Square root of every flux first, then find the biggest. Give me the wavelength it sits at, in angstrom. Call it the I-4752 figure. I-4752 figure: 4746.29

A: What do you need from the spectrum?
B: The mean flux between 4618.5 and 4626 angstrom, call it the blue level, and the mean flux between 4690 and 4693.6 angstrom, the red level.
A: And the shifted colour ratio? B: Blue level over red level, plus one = 1.97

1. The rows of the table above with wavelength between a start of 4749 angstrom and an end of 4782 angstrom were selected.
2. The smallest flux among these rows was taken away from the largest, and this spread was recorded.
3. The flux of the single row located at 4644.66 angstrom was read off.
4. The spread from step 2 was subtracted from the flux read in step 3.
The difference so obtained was 23.7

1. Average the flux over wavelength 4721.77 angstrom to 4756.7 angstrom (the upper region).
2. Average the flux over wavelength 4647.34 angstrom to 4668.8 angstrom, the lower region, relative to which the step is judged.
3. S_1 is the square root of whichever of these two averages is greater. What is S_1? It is 5.09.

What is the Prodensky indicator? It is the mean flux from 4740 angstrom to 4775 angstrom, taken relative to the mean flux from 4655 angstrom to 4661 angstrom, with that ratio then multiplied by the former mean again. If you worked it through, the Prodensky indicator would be 22.2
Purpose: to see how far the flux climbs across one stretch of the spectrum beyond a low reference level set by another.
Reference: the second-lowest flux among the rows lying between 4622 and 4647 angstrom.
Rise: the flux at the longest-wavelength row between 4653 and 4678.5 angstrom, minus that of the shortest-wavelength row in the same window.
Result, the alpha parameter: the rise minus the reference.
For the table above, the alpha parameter -27.1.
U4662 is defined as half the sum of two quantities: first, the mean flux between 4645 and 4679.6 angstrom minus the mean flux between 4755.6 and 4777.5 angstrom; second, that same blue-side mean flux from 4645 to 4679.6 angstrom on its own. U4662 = 13.5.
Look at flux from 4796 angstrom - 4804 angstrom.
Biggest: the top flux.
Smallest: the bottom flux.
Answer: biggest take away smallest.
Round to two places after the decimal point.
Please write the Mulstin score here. 0.29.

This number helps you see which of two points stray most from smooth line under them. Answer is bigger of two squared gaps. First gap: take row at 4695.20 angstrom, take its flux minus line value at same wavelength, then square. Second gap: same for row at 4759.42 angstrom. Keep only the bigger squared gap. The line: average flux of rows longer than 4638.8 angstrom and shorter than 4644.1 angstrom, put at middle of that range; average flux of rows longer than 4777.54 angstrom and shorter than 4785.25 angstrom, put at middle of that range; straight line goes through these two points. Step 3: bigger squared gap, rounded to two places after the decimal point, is 1.02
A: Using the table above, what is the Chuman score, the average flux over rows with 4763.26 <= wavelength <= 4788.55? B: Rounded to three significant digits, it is 24.0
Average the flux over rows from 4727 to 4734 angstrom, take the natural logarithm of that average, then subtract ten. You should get -6.84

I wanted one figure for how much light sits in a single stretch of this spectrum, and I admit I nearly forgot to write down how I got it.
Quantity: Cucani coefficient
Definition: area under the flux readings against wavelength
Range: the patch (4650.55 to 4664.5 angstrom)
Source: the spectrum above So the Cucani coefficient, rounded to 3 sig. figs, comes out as 358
